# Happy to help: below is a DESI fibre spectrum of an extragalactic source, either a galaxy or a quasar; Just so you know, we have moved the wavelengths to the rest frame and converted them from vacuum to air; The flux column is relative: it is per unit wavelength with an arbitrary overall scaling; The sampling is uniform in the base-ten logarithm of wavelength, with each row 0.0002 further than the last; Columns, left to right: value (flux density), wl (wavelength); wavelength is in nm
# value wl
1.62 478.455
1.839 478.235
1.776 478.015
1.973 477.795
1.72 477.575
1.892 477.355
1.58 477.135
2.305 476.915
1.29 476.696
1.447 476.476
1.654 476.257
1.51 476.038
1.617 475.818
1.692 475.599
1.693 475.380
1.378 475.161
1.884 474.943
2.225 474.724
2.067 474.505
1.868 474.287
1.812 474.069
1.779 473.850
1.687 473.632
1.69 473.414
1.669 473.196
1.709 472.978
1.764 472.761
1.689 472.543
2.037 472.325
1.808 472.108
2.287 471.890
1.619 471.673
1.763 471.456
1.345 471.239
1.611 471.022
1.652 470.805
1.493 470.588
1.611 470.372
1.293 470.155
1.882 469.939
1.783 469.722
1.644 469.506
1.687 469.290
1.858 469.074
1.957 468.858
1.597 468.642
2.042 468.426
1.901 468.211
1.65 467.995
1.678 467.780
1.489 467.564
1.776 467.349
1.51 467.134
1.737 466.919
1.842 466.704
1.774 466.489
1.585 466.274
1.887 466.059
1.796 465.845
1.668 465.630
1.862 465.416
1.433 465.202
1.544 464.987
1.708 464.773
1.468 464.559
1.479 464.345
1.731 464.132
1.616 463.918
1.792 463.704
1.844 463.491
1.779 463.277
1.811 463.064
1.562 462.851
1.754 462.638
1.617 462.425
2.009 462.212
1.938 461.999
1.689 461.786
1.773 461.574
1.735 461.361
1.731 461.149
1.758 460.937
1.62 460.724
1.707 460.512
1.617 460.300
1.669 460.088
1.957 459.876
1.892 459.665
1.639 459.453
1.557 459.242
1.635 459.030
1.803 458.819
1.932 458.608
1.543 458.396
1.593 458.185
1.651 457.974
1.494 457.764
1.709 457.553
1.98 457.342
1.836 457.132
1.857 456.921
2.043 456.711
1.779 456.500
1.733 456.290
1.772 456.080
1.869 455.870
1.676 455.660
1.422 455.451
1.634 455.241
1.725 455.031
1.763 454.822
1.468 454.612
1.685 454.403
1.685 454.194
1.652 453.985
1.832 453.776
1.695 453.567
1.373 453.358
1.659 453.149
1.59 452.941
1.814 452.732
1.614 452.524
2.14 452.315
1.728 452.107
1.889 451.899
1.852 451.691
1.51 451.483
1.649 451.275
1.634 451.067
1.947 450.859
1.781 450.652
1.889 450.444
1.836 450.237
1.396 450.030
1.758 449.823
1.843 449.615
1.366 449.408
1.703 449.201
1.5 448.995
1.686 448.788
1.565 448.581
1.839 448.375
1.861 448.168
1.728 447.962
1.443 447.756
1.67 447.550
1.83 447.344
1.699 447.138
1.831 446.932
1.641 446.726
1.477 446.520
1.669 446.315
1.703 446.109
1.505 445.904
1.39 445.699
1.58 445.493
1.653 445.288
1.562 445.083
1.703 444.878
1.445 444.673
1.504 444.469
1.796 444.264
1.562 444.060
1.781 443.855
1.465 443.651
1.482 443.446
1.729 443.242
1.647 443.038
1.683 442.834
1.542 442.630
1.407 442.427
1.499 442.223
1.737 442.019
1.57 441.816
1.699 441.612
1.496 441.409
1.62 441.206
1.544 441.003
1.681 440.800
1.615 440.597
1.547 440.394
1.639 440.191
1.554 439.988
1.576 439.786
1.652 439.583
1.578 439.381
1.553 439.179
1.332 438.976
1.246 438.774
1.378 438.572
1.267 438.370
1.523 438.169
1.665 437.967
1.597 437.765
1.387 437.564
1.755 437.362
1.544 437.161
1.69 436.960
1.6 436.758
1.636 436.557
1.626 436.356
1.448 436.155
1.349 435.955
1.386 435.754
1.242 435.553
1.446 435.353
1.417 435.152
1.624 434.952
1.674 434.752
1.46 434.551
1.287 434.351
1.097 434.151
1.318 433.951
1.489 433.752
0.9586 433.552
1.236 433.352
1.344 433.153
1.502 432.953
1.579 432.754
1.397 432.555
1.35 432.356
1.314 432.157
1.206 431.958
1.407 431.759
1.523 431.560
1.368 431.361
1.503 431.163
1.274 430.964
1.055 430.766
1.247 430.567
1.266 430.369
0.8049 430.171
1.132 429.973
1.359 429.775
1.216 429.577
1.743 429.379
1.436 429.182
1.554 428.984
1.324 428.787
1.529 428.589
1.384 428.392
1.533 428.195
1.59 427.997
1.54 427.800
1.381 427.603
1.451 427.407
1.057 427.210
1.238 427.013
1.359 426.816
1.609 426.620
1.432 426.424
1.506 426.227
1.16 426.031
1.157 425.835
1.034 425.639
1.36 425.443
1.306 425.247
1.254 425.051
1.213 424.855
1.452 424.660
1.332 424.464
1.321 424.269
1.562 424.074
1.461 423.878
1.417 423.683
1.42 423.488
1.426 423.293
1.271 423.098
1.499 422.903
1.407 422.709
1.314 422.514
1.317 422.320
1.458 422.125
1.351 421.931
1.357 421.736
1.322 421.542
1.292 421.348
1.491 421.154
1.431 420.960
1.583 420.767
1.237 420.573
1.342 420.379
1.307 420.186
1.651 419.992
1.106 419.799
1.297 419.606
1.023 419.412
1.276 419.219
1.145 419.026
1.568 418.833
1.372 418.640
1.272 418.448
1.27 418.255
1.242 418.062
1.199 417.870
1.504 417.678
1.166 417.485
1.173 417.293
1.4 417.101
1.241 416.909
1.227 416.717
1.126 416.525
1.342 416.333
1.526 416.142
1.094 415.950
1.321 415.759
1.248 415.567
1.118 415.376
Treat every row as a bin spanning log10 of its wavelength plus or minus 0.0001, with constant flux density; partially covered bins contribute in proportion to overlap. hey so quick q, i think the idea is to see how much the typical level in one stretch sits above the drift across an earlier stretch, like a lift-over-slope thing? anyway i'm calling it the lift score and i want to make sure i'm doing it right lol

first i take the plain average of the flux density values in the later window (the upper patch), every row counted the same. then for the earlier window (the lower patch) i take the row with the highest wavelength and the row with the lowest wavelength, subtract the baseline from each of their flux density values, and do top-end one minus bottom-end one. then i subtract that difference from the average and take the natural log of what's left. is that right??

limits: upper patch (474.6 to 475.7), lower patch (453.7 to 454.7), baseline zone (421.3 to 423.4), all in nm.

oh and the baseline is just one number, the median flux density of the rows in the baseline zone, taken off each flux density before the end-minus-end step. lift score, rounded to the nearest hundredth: 0.76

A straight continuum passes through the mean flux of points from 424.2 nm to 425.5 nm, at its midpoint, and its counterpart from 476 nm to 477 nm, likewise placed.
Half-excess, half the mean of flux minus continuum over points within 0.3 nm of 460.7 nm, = 0.076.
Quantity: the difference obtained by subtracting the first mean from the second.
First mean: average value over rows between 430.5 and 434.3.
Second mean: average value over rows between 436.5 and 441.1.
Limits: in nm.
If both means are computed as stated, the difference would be 0.22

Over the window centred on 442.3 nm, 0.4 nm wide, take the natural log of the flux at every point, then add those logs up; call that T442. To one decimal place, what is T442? 0.7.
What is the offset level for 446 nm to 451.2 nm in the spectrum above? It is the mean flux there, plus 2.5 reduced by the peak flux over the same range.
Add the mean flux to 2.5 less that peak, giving 2.24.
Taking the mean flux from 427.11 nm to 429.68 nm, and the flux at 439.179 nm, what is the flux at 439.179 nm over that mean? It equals 1.08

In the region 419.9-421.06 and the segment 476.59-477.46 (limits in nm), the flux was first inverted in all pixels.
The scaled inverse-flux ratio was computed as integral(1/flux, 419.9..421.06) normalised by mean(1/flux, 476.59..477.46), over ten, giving 0.14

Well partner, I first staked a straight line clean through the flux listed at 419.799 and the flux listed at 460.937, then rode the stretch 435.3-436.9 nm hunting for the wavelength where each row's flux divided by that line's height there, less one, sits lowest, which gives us 435.553 nm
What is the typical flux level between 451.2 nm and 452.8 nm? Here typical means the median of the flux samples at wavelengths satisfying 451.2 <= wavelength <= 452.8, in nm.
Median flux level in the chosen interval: 1.77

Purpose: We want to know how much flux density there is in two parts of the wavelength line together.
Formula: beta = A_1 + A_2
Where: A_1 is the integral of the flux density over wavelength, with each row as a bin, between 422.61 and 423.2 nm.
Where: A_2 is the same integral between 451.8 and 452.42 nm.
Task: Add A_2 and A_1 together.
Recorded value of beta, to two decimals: 2.01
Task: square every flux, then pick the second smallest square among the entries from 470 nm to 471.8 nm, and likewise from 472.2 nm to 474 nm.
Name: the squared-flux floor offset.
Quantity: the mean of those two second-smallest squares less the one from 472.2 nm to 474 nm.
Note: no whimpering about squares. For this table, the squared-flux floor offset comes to -0.5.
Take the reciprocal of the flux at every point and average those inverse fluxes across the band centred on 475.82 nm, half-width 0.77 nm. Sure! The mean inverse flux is 0.641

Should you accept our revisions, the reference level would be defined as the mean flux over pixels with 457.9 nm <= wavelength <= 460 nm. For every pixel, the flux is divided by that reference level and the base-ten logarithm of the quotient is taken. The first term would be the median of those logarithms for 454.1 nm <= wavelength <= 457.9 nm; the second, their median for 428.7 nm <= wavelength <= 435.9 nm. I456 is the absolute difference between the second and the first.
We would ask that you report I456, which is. 0.11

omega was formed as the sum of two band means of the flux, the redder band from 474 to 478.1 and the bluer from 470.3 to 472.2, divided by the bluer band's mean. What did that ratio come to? 2.04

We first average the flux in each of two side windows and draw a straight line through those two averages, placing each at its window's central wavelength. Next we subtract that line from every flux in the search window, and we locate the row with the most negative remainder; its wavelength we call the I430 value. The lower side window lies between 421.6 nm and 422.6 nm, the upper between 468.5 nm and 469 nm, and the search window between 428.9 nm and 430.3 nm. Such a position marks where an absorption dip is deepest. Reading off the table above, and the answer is 430.171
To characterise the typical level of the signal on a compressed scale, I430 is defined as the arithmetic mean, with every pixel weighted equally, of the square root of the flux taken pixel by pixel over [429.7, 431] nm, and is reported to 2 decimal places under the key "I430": 1.07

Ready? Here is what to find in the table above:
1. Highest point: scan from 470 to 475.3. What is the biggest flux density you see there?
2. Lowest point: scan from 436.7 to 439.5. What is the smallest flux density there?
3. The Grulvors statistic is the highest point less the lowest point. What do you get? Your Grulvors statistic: 1.04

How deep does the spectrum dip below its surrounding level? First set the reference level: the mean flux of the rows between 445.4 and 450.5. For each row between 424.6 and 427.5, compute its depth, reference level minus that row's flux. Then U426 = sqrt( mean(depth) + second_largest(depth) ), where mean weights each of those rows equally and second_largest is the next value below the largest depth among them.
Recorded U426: 1.0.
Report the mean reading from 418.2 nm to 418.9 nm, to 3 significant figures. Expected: 1.37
